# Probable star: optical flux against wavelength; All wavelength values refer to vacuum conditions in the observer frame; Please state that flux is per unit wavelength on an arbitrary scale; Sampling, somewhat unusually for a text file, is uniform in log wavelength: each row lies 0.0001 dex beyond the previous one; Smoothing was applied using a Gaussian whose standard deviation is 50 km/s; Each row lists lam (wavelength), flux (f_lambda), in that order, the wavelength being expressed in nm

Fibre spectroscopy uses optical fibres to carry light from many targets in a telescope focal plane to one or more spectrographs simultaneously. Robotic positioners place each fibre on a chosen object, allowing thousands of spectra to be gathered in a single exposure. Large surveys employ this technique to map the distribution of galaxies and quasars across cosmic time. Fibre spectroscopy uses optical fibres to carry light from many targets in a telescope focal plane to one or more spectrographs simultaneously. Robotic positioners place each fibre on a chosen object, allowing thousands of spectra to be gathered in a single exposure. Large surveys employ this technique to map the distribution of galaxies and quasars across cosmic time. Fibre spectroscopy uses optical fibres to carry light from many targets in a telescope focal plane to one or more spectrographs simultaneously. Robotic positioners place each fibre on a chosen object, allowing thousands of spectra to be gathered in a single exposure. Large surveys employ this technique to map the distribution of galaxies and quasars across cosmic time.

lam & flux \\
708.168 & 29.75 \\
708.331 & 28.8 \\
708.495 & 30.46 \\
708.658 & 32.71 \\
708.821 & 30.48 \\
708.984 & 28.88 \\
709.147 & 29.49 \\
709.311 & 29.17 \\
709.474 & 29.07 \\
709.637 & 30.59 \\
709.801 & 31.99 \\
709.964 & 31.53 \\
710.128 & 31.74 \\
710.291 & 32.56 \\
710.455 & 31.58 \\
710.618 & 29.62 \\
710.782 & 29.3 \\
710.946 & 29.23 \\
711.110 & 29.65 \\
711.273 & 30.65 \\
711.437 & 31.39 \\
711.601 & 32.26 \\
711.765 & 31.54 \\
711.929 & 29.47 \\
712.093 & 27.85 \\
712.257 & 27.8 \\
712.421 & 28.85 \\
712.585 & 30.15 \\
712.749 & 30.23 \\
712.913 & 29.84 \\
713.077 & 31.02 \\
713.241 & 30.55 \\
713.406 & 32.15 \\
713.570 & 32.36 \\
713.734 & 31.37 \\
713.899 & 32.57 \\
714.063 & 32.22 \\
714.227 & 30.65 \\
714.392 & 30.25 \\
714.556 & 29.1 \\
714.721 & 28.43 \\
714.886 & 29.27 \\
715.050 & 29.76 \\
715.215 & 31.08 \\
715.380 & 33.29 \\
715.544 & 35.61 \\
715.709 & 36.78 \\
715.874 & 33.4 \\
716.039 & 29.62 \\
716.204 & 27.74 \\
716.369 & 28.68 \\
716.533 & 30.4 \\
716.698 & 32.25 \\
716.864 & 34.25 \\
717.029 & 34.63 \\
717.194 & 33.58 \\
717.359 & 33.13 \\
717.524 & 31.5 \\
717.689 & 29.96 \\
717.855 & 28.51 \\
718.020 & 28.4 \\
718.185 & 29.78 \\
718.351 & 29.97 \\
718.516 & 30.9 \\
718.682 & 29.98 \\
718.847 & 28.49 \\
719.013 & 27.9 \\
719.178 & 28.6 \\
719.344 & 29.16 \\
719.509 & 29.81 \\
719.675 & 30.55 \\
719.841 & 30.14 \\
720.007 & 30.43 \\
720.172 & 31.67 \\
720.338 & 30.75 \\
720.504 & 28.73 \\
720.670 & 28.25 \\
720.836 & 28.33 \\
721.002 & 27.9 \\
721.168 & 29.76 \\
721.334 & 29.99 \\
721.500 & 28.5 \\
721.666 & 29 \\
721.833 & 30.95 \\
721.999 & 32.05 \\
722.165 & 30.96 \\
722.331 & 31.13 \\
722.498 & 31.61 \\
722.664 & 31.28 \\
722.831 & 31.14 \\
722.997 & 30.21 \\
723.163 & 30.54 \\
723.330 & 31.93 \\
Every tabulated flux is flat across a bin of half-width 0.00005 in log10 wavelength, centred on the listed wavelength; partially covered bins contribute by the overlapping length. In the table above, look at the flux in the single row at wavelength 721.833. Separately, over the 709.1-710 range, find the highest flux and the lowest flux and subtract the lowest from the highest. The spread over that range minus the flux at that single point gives -28.0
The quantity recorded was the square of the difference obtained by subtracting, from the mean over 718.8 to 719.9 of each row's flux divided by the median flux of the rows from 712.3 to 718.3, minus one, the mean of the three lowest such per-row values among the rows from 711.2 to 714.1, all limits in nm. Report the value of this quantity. 0.001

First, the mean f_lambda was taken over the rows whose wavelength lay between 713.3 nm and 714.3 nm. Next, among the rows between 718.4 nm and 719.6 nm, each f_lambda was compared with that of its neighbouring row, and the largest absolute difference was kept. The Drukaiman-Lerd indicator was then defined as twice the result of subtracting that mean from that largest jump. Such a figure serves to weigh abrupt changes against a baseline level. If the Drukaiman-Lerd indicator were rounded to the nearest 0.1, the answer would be -60.8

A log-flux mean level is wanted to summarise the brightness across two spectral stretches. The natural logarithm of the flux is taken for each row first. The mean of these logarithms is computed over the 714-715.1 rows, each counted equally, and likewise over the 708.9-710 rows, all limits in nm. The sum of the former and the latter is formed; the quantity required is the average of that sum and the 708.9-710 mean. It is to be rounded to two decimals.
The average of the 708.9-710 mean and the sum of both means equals 5.10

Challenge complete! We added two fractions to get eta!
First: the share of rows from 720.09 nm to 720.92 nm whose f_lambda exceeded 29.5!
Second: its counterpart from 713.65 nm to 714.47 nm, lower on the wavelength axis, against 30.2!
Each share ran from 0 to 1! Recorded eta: 1.40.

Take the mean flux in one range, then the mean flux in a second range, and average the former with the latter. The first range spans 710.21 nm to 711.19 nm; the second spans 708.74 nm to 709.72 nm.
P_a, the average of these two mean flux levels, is 30.0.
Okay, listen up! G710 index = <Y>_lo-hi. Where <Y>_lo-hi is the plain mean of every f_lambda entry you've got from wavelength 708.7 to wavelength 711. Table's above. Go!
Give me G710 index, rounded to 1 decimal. 30.4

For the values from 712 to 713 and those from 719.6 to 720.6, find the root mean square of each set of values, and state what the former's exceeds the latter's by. -1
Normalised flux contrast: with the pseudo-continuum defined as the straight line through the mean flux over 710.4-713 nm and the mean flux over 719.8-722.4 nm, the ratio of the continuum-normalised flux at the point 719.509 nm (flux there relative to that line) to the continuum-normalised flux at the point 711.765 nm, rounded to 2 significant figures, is 0.95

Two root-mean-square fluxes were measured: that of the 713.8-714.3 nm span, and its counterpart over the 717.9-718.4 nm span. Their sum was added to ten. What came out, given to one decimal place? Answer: 71.2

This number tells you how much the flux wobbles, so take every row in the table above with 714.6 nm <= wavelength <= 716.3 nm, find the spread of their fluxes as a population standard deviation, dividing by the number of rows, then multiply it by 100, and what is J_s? 295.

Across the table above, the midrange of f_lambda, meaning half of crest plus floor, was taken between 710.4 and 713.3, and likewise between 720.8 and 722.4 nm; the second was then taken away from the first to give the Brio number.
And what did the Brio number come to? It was 0.1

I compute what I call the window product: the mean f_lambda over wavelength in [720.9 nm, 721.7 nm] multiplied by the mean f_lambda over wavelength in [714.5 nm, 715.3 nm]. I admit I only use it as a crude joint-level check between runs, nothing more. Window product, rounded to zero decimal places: 857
